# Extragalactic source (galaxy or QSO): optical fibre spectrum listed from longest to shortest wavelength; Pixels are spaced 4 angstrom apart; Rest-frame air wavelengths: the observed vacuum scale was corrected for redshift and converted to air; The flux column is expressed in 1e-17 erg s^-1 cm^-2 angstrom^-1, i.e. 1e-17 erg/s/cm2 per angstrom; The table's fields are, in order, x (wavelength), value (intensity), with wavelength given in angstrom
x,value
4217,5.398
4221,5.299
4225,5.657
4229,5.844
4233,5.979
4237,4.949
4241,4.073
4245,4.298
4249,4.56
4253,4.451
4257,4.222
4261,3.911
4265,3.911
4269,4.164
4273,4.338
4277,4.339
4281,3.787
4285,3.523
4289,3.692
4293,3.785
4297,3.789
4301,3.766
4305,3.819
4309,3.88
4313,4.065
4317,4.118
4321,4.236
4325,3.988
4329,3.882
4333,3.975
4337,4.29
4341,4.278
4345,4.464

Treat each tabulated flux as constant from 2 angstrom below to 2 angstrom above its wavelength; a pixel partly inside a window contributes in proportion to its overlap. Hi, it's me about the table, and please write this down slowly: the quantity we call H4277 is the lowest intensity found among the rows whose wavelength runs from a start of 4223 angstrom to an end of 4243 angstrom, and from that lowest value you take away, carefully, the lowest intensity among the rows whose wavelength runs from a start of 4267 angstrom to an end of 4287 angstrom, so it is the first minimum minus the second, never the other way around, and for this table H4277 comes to 0.55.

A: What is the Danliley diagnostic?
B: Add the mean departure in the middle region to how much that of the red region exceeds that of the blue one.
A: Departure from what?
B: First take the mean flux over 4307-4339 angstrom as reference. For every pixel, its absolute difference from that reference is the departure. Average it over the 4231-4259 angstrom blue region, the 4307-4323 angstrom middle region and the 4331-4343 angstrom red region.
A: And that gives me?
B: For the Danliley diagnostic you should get -0.31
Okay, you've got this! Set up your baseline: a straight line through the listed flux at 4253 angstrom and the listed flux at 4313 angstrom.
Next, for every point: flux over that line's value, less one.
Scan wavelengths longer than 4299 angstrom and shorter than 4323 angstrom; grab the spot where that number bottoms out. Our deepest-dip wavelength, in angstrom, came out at 4301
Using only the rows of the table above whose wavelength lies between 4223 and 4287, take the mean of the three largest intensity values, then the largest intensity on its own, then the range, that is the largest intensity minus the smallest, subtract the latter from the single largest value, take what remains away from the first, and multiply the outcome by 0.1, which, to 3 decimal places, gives 0.230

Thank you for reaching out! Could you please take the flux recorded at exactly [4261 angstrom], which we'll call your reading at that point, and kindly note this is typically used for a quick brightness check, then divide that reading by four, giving 0.98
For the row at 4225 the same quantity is 1.41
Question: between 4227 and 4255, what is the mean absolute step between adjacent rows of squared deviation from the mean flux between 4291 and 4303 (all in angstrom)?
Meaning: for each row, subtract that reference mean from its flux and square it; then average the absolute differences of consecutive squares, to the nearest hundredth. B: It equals 1.00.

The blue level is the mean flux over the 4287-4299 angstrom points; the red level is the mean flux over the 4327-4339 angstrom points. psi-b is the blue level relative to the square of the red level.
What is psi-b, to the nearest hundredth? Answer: 0.23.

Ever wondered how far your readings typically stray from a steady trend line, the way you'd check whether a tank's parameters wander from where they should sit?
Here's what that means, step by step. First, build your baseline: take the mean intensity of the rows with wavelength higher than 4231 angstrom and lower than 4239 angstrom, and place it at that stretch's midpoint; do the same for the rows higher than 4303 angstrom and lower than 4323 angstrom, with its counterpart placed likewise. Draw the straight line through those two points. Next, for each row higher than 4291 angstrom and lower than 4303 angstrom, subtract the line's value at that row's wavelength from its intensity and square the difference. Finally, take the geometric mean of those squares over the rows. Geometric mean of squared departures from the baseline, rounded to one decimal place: 0.3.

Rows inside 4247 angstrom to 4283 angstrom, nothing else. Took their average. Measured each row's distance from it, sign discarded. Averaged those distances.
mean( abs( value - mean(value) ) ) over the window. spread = 0.22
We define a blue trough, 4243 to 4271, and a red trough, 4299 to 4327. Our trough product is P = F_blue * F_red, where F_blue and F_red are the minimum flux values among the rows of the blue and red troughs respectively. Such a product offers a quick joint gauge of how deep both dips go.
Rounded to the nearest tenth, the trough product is 14.7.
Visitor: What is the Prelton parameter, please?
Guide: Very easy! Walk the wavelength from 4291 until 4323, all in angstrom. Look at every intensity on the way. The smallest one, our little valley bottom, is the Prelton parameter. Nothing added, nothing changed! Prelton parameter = 3.766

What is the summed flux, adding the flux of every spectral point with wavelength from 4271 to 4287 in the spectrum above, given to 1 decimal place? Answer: 16.0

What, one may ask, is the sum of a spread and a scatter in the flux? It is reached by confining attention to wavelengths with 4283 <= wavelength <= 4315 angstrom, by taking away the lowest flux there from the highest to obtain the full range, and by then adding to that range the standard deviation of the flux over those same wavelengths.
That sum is 0.7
